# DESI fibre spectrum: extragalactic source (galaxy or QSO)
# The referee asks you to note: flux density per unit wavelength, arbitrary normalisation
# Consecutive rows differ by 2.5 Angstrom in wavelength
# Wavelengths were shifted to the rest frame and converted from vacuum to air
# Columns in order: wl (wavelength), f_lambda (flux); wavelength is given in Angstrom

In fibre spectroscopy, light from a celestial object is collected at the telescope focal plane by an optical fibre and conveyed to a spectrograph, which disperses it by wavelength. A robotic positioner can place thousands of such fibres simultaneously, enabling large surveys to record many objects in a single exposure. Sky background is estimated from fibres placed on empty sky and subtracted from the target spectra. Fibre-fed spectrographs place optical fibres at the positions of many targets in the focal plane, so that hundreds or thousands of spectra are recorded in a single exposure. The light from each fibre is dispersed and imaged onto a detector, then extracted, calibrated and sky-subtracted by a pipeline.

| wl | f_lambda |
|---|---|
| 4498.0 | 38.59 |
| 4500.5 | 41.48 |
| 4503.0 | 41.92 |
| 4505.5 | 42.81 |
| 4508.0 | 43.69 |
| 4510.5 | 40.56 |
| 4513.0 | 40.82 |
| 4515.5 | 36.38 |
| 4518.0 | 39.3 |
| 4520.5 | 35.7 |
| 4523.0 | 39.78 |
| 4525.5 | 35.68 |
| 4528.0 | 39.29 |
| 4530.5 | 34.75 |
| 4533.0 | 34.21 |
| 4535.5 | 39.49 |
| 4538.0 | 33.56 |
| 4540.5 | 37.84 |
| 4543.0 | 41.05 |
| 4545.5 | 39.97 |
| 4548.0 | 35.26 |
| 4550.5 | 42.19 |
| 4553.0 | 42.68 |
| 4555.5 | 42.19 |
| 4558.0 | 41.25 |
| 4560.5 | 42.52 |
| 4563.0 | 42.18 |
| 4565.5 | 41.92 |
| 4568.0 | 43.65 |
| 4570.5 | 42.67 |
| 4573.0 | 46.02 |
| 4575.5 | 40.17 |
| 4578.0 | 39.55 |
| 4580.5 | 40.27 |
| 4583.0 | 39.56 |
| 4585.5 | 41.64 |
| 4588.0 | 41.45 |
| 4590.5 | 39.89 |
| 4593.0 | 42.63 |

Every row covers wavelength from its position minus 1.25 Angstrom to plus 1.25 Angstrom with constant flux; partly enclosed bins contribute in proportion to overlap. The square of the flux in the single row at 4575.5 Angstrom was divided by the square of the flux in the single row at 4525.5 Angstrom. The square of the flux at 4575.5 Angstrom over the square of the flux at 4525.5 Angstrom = 1.27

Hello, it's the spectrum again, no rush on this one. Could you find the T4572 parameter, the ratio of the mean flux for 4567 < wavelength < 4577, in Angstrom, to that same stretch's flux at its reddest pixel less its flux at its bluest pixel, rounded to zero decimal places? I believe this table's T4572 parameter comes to -12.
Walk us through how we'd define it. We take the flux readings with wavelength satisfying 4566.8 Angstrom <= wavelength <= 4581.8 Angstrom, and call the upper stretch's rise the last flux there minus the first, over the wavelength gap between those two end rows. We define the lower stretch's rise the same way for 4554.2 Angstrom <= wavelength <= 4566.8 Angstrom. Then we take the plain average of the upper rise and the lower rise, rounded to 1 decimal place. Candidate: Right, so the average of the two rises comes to -0.1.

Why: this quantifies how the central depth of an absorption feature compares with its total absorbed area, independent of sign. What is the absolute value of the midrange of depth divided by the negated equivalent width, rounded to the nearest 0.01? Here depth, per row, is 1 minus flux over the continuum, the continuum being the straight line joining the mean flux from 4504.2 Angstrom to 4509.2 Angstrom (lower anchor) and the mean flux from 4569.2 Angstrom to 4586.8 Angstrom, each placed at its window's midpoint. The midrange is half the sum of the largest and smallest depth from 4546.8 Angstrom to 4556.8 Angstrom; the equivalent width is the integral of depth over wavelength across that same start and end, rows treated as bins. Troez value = 0.21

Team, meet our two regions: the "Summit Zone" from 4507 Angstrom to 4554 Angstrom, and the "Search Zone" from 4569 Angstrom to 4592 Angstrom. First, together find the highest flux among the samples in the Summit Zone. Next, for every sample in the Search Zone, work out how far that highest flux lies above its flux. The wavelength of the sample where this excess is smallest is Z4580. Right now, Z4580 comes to 4573.0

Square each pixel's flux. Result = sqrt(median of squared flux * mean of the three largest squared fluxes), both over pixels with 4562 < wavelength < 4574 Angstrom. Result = 1883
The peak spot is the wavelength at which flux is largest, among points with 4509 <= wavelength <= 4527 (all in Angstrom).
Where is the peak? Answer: 4513.0 Angstrom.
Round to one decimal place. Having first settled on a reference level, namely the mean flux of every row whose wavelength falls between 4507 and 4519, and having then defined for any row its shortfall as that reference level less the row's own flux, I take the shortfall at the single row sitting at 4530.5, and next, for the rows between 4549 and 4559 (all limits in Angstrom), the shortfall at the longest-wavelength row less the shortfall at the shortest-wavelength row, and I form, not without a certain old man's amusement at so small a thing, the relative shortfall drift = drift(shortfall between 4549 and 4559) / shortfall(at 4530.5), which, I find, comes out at 0.2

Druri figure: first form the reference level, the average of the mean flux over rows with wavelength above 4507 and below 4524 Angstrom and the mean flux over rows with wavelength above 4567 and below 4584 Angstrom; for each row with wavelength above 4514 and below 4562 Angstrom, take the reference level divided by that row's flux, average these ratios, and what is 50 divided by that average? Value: 47.3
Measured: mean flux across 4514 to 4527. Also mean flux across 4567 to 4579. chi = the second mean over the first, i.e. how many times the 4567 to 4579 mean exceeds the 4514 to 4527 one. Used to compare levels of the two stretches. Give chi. 1.13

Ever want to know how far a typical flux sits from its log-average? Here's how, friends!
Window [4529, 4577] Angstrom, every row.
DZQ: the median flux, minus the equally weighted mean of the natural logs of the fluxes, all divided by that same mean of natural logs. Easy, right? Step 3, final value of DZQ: 10.2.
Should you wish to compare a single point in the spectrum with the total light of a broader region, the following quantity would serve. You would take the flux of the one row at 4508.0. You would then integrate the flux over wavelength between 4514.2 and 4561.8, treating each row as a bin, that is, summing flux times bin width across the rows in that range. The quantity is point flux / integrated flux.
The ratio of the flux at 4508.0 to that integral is 0.0238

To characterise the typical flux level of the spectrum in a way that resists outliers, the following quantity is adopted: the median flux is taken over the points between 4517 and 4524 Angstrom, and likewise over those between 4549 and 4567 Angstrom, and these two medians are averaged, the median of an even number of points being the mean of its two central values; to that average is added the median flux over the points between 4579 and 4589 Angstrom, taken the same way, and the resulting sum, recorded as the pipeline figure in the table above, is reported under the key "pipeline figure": 81.6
